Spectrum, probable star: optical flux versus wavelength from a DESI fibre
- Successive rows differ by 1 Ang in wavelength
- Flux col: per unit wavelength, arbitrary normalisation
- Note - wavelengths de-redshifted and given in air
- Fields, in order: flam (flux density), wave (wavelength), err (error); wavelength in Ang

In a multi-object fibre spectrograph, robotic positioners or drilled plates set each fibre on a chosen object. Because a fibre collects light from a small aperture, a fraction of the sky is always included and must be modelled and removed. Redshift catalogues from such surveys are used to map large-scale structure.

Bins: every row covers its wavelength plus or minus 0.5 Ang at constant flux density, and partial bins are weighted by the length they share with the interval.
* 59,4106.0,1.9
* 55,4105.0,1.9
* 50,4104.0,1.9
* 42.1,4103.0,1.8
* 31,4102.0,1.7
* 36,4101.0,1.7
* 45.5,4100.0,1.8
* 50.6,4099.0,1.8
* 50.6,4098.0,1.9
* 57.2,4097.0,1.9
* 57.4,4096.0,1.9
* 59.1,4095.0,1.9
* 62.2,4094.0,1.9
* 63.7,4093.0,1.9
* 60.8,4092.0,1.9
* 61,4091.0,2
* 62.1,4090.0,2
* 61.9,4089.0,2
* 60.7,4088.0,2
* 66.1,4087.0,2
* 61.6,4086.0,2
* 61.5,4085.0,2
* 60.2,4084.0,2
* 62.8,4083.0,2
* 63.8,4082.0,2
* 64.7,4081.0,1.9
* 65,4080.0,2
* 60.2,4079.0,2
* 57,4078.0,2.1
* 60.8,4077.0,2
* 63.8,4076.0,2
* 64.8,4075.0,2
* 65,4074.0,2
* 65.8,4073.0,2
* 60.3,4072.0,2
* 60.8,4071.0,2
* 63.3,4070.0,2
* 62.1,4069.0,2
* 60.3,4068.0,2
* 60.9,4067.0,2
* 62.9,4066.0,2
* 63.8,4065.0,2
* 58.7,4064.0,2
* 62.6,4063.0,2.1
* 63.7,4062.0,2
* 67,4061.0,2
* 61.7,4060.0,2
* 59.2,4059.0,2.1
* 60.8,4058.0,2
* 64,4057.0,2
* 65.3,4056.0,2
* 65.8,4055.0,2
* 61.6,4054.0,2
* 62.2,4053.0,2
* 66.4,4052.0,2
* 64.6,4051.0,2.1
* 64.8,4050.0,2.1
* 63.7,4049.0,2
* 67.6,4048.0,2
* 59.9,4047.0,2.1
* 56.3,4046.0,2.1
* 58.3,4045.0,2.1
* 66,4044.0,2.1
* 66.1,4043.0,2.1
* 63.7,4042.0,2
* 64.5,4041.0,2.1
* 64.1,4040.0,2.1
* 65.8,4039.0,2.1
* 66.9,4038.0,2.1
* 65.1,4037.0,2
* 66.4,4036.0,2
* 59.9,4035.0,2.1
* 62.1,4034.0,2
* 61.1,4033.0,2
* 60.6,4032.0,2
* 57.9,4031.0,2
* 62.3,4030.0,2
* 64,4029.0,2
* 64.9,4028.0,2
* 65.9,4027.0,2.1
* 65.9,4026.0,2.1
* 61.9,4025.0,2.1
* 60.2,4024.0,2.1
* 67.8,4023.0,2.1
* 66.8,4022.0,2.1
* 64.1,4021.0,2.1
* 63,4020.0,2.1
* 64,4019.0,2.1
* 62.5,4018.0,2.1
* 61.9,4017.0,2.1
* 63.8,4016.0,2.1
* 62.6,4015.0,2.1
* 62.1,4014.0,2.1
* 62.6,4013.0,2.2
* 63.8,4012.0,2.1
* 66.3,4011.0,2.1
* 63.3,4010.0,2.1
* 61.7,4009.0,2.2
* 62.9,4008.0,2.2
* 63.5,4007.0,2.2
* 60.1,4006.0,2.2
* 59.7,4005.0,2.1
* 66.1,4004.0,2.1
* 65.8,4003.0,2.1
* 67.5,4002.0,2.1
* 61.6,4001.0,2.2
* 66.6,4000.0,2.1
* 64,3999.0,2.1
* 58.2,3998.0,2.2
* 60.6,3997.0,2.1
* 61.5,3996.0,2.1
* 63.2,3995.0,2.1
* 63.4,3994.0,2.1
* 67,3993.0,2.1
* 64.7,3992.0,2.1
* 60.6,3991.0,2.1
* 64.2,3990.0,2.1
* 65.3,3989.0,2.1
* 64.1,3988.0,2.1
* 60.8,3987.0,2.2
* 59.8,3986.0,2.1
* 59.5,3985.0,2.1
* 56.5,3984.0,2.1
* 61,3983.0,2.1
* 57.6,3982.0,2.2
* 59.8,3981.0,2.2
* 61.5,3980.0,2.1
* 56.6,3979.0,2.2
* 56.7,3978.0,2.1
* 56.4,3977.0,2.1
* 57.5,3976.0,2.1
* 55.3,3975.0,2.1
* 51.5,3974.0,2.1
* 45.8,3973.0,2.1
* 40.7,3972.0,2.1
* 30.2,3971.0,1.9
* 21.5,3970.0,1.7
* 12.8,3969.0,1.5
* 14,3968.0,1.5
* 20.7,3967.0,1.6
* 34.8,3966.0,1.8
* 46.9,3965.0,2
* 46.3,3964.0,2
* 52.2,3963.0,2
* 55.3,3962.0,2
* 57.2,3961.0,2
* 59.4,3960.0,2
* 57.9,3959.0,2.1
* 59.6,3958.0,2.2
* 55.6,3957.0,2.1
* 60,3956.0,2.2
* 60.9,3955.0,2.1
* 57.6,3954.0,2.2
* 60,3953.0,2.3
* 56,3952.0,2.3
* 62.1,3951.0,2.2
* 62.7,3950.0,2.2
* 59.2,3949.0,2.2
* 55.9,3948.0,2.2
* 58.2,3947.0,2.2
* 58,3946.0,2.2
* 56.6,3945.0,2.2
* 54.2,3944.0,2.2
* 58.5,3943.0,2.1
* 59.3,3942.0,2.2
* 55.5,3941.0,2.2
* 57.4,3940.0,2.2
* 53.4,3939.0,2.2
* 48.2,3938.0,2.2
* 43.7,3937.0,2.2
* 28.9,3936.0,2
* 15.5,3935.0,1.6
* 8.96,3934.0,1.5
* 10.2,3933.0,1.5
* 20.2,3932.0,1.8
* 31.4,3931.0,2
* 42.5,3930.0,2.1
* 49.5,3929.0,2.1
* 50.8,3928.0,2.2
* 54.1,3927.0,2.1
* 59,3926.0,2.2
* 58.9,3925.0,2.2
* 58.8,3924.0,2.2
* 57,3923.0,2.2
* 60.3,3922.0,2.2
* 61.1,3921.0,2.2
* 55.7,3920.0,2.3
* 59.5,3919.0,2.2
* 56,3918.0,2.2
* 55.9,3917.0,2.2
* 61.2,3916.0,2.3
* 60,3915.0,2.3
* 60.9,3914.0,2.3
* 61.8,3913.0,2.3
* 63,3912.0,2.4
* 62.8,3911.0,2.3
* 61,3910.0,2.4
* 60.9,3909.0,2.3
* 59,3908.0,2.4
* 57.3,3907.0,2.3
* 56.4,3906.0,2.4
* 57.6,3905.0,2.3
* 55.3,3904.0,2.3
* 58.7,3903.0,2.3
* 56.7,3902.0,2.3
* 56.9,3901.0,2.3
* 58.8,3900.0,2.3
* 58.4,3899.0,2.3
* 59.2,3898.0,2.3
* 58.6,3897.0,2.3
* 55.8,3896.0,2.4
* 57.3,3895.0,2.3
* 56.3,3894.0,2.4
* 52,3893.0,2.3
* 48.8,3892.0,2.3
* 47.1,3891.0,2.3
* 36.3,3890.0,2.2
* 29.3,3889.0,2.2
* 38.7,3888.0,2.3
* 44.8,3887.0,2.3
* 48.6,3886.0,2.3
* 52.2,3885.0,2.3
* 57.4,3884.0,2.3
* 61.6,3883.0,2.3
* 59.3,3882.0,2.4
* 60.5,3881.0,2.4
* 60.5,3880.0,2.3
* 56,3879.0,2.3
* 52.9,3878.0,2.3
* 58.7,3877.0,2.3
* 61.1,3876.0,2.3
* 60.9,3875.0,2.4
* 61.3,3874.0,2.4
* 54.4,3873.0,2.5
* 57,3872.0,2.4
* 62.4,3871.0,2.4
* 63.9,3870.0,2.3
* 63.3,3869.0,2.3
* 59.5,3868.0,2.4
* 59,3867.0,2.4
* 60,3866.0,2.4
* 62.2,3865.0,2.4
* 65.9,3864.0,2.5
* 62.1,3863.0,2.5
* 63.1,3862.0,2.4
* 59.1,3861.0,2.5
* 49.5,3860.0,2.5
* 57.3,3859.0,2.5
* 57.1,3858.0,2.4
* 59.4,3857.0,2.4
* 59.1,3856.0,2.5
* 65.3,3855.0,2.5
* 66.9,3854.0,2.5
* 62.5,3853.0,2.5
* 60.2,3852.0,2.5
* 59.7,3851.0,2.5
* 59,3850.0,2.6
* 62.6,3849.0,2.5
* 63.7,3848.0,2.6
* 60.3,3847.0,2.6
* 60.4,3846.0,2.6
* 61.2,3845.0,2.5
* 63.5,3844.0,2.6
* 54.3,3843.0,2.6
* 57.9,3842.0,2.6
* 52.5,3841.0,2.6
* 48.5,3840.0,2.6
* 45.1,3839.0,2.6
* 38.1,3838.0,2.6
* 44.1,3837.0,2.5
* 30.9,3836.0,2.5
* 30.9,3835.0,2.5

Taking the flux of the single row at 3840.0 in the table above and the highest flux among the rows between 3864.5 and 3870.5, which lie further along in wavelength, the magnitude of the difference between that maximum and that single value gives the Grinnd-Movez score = 15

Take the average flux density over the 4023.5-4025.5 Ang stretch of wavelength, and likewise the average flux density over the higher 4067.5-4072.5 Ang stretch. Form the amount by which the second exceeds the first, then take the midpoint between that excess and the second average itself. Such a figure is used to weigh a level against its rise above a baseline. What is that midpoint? 30.8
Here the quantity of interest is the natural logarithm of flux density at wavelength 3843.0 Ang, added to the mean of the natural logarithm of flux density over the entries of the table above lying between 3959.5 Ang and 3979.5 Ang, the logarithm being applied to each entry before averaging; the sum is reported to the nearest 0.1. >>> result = 7.7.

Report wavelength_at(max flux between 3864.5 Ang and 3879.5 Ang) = 3870.0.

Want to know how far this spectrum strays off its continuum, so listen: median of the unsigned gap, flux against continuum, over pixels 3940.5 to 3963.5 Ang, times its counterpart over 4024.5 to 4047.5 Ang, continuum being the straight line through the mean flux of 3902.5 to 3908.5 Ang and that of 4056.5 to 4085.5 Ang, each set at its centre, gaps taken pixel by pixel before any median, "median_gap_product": 6.0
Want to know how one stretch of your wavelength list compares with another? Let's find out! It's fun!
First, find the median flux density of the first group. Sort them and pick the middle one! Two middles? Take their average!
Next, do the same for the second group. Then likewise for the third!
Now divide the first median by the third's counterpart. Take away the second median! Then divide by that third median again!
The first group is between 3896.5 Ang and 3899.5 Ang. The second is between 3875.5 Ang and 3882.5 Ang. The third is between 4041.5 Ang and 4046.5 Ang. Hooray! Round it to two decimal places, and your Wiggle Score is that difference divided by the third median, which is -0.92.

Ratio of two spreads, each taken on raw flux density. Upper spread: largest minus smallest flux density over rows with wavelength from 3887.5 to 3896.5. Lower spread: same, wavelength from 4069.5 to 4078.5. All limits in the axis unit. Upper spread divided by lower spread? 3.2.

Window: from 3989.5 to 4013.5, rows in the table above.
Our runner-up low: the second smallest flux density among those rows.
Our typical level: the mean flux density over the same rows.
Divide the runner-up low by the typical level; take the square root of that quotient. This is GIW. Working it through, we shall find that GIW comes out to 0.97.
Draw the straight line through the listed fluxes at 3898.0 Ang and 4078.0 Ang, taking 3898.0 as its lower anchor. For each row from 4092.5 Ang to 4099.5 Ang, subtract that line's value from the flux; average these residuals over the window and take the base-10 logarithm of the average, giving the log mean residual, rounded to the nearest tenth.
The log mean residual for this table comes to -0.3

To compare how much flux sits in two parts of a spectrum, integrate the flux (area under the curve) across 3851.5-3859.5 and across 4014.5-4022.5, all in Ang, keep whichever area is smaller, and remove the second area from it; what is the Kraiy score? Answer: -21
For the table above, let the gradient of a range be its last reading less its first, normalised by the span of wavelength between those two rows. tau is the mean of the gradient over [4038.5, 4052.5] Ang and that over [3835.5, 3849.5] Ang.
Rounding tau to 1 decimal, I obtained 1.2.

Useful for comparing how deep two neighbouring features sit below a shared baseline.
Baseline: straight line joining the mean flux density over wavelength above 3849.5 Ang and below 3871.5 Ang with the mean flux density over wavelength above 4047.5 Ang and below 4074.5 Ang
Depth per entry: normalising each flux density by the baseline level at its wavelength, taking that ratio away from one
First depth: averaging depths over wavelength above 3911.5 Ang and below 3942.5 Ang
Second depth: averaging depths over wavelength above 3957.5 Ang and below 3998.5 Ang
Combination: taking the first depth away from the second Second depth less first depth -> -0.05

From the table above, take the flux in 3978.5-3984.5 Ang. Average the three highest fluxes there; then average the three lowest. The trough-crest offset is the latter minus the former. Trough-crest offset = -3.9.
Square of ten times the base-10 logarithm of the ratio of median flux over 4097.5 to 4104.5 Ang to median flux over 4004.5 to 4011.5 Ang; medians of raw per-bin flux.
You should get 2.0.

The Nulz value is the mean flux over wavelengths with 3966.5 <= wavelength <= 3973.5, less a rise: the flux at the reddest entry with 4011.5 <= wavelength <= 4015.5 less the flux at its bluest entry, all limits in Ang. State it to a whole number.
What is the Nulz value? 28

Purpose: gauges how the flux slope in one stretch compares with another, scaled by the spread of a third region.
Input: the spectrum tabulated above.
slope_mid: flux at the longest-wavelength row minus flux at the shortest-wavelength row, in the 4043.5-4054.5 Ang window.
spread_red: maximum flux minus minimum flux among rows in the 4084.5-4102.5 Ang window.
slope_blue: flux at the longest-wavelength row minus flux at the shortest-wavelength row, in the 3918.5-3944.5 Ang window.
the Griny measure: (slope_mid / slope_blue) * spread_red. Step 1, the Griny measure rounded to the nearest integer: 29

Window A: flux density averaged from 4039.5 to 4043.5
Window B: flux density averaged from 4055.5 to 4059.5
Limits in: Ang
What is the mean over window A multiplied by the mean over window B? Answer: 4026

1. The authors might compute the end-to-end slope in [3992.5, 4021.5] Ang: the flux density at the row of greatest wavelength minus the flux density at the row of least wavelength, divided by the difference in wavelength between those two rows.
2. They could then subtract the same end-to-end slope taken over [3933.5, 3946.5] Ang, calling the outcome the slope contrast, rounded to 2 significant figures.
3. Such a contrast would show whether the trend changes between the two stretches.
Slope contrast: -4.2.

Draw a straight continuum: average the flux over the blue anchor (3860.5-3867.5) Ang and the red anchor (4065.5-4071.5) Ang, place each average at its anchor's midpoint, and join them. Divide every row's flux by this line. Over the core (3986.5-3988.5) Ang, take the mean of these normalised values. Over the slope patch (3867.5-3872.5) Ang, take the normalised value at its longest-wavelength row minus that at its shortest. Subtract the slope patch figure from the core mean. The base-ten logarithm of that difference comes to 0.022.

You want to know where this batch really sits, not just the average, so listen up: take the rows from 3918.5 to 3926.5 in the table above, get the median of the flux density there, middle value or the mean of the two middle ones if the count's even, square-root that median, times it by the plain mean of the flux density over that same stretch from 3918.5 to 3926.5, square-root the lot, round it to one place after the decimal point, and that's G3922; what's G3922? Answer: 21.2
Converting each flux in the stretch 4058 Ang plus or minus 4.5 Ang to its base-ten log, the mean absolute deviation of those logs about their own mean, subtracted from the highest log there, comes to 1.81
